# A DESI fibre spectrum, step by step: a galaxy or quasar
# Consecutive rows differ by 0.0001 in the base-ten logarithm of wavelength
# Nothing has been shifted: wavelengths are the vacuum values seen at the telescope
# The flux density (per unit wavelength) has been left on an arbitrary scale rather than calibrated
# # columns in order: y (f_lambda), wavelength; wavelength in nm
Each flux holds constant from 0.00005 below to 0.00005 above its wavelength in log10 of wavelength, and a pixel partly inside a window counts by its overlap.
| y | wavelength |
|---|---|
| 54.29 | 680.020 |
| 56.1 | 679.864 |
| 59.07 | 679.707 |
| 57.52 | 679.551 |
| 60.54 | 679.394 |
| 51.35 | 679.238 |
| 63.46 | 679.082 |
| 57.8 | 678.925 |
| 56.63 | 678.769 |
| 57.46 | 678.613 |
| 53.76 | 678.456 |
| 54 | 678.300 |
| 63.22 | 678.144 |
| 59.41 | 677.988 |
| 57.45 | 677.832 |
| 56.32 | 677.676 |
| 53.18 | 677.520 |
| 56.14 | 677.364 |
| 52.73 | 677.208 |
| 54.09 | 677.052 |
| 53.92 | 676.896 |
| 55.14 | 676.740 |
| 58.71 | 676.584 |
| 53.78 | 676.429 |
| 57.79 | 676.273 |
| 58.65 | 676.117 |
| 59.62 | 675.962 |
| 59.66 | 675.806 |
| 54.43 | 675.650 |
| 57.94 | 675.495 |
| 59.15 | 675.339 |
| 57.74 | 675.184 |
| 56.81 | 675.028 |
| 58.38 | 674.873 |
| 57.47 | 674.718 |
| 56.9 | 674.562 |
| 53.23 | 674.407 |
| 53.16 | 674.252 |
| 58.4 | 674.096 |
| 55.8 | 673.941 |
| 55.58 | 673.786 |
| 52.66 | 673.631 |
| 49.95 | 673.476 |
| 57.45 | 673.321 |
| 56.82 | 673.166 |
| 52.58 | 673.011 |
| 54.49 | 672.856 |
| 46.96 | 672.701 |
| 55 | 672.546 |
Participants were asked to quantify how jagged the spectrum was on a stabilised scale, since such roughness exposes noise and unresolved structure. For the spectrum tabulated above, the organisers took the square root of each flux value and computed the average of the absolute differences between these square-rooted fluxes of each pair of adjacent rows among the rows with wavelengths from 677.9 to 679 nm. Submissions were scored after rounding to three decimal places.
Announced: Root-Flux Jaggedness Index 0.207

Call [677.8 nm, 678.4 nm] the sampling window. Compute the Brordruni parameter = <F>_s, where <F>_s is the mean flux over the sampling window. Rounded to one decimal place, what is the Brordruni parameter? 58.5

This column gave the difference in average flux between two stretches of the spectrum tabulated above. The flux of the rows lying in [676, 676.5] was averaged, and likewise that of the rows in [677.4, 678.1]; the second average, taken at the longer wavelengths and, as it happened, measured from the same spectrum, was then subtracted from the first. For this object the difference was 0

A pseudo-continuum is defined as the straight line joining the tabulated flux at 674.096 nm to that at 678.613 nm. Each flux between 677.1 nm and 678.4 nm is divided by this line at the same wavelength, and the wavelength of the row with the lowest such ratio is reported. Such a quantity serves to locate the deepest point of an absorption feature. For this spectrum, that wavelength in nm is 677.208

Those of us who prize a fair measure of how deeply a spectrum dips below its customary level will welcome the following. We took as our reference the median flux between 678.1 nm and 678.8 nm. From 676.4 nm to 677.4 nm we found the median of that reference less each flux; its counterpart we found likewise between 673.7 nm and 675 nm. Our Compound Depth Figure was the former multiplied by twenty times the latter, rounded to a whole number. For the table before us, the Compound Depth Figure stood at 14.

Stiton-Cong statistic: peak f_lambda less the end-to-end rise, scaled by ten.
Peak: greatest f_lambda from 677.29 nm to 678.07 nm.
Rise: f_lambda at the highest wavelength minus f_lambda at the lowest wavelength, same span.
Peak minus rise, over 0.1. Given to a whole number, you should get 561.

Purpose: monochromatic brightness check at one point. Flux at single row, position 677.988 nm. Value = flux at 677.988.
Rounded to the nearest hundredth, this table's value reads 59.41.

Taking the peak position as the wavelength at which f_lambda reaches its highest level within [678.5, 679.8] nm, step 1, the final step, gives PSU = 679.082 nm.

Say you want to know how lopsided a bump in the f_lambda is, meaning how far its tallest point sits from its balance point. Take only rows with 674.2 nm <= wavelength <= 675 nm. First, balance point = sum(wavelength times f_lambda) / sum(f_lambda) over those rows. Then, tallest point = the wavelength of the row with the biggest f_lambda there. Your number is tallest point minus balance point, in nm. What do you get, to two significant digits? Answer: 0.30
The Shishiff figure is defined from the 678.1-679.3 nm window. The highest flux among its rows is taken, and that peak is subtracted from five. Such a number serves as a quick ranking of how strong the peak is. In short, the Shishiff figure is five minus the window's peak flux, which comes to -58.5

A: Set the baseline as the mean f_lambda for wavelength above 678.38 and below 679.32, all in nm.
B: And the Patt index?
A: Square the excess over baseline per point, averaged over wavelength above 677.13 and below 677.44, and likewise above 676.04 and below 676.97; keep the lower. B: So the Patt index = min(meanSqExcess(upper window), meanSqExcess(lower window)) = 4.7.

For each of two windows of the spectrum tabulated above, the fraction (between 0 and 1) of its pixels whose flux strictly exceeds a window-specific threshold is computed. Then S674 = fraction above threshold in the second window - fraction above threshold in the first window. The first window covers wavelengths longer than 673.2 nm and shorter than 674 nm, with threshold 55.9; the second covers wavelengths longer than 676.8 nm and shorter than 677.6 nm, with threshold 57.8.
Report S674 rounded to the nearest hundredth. -0.20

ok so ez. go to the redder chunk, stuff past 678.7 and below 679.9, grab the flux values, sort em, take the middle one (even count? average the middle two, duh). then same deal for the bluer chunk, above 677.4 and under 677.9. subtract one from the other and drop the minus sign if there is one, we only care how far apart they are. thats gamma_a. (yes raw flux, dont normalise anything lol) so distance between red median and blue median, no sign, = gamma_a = 1.3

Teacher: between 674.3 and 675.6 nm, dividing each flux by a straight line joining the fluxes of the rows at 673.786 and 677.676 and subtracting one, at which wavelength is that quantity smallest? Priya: 674.407 nm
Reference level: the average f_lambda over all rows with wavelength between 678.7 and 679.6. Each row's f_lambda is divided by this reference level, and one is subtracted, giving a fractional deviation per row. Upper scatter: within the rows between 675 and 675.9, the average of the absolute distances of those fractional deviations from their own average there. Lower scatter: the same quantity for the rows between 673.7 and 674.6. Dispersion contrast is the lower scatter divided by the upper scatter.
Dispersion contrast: 1.2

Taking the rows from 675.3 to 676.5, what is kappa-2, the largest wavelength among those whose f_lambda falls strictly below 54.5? 676.429 nm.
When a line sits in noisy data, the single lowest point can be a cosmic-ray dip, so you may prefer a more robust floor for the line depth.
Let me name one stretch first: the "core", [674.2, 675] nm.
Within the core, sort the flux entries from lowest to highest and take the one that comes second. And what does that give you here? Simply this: 53.23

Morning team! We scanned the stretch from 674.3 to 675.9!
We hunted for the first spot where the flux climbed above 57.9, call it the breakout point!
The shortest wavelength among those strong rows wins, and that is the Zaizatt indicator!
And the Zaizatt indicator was 674.873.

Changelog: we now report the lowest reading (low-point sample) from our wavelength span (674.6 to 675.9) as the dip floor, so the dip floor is 54.43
